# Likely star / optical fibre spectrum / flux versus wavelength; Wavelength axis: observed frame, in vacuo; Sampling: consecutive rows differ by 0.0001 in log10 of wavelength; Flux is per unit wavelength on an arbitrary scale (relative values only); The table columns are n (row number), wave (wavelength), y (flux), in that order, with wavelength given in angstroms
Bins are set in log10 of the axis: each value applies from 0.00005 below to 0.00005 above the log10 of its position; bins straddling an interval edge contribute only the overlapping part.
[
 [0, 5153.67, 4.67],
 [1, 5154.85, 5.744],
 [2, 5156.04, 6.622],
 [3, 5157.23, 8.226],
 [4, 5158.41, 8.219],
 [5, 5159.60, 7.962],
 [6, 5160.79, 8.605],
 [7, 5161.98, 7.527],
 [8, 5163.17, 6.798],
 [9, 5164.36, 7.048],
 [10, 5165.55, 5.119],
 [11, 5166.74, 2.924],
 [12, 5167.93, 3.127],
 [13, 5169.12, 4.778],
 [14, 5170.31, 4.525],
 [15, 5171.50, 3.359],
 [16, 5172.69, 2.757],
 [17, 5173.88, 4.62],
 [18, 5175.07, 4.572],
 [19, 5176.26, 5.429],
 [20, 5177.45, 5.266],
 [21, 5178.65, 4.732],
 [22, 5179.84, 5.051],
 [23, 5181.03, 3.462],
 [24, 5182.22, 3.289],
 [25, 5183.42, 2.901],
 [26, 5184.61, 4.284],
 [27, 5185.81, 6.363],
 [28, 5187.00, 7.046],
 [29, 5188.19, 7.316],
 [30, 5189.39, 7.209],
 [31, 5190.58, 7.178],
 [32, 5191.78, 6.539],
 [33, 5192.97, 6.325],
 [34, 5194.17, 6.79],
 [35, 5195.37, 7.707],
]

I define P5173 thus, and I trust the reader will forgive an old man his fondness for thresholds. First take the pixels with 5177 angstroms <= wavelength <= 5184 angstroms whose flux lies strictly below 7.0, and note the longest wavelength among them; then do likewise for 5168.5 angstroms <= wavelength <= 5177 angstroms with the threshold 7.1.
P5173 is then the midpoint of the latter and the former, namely 5179.8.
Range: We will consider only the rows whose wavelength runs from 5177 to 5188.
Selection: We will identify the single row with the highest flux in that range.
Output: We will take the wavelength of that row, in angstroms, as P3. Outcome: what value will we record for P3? 5187.00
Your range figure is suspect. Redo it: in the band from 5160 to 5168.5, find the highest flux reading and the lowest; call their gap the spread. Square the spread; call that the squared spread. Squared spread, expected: 32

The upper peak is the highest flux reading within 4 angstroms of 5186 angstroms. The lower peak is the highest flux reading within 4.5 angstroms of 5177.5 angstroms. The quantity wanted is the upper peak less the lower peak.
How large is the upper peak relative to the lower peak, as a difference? 1.9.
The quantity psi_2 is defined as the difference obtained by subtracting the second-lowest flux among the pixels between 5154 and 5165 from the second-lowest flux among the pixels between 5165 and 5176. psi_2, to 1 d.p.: -3.7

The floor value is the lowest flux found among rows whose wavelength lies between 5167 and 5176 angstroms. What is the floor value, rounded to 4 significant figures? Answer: 2.757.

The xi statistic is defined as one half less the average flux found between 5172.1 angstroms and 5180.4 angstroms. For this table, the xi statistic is -4.1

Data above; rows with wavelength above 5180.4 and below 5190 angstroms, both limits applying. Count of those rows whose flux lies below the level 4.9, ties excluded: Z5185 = 4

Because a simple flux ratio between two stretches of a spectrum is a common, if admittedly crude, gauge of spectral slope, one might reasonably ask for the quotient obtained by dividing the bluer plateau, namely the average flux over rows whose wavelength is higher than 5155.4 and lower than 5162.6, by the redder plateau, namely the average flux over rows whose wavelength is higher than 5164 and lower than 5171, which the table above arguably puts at 1.7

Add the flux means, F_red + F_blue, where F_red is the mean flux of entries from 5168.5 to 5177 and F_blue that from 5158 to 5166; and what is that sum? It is 11.6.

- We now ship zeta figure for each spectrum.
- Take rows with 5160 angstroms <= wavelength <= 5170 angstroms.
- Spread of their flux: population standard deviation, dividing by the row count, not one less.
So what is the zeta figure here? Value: 1.95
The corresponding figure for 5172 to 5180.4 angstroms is 0.82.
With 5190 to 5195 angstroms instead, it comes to 0.32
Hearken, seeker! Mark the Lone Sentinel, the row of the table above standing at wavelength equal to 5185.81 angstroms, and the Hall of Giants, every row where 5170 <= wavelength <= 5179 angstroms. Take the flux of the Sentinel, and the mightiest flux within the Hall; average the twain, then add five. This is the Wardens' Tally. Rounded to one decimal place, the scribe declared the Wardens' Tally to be 10.9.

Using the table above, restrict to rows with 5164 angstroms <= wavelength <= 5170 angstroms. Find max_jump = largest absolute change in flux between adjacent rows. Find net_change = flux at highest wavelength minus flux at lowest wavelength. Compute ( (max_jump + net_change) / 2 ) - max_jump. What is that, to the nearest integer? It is -2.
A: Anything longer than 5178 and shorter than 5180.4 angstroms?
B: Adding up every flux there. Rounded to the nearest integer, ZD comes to 10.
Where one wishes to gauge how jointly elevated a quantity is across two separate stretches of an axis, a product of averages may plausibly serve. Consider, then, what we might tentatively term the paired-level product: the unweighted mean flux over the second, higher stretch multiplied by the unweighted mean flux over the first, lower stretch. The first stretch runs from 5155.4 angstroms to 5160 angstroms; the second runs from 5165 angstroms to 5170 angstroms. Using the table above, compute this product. 31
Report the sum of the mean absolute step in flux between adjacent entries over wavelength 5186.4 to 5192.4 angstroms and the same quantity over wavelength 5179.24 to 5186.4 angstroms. 1.38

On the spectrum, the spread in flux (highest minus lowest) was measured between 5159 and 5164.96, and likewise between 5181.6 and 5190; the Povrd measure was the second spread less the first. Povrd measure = 3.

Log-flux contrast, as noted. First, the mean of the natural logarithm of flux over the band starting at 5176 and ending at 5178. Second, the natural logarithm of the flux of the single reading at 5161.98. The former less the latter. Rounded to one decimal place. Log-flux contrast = -0.3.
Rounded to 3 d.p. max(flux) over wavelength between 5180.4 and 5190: 7.316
